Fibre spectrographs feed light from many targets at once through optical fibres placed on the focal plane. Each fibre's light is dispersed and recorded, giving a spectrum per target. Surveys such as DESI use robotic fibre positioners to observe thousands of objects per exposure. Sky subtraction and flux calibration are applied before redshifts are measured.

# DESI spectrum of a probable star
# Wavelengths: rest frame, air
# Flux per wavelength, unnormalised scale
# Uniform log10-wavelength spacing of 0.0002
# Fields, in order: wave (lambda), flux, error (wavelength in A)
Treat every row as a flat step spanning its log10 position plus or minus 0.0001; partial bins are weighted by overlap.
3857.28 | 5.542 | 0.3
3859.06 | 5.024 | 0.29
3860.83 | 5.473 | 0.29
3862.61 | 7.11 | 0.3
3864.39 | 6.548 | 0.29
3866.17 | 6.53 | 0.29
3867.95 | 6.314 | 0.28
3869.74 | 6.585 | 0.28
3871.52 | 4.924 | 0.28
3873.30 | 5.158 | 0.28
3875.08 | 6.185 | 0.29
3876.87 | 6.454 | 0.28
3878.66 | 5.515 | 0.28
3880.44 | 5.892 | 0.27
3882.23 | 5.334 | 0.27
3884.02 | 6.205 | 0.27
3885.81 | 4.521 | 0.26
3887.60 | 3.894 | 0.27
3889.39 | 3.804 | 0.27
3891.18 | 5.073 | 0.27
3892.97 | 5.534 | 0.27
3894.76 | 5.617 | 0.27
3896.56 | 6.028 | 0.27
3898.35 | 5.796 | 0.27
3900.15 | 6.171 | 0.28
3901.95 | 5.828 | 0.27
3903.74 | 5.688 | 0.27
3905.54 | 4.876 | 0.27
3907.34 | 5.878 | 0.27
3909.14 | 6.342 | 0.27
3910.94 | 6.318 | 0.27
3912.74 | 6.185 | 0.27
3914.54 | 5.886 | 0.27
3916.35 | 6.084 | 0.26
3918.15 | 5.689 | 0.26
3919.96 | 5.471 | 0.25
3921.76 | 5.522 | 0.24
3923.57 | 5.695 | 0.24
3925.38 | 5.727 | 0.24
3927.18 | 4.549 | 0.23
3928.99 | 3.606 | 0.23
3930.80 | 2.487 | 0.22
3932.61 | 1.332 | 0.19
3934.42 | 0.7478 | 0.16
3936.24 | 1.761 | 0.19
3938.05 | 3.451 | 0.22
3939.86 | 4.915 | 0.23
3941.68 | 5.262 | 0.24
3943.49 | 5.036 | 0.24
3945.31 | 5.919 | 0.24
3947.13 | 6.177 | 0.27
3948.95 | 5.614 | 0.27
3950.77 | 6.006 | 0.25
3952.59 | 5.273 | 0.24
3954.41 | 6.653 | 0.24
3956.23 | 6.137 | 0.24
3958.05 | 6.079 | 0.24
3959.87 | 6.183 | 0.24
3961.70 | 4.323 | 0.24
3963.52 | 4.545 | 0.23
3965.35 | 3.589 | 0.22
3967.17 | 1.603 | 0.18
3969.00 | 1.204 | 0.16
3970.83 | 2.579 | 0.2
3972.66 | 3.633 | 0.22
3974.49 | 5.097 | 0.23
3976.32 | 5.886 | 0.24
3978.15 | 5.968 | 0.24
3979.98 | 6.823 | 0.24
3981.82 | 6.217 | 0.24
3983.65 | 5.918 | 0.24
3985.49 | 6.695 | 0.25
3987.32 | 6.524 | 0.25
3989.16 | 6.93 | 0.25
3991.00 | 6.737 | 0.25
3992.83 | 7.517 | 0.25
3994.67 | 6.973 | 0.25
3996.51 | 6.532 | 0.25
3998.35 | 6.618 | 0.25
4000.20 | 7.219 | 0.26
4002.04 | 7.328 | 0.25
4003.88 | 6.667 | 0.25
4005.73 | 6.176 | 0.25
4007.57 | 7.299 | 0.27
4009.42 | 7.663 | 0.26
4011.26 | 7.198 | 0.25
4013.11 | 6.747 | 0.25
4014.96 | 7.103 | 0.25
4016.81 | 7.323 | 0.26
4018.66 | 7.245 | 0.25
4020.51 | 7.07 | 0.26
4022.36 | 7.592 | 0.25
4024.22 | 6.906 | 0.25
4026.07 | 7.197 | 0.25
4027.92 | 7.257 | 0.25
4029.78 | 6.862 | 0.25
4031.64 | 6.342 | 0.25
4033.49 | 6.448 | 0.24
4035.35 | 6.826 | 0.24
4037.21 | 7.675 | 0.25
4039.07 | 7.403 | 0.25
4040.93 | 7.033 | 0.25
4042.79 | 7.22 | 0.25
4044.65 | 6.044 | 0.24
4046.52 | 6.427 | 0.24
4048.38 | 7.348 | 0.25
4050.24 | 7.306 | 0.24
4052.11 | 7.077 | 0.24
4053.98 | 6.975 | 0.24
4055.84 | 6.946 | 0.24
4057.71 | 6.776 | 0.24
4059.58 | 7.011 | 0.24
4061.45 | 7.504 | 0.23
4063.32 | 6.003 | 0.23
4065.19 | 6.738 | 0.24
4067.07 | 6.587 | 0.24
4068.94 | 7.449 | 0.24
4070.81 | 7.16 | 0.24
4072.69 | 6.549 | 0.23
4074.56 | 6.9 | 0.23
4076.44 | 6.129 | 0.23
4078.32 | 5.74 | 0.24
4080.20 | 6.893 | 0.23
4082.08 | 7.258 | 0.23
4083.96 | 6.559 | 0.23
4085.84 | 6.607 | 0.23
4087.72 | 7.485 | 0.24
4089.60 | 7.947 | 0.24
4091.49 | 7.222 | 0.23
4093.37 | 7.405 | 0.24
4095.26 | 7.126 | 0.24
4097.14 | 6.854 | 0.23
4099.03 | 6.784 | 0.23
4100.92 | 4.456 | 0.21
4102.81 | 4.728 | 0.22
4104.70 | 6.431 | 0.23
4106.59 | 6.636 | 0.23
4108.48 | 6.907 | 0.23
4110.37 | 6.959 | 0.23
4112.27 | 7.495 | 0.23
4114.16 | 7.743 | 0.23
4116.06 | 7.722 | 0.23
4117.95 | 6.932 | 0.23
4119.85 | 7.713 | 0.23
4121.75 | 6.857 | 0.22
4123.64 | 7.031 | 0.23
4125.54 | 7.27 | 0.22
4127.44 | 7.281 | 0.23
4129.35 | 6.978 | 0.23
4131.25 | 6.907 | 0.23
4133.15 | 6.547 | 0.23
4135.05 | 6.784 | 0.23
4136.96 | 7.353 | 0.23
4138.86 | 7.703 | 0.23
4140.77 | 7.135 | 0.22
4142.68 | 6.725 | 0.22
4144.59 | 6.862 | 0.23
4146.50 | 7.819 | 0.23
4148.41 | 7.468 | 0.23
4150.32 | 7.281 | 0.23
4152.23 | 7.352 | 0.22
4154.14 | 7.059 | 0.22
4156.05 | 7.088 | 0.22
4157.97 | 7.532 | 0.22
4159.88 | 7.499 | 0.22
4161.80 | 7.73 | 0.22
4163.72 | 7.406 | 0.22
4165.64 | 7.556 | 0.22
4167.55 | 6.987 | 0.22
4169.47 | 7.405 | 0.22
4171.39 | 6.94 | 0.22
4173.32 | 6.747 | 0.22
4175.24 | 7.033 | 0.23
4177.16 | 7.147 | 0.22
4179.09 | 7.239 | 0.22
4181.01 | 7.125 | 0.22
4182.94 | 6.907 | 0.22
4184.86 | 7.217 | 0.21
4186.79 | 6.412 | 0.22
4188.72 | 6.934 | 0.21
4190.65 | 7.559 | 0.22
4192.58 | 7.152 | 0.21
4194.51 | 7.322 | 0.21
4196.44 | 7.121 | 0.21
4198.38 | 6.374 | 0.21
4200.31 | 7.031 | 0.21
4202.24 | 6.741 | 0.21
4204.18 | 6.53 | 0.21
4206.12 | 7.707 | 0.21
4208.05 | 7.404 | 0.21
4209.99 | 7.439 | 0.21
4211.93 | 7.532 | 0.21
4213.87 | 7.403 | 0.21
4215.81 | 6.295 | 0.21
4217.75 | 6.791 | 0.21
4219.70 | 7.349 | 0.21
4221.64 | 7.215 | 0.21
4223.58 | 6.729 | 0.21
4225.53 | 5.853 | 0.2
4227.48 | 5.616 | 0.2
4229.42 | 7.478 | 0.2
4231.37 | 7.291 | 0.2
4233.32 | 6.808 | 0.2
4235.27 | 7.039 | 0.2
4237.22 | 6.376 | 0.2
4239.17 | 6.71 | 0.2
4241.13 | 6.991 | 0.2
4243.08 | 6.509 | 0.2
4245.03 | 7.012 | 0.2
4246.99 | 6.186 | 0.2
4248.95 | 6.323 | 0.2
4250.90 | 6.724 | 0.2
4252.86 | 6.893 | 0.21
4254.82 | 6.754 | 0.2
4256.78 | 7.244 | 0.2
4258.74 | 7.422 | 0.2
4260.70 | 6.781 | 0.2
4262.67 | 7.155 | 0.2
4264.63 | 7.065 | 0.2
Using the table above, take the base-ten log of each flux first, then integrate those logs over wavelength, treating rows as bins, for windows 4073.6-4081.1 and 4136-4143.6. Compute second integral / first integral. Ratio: 1.08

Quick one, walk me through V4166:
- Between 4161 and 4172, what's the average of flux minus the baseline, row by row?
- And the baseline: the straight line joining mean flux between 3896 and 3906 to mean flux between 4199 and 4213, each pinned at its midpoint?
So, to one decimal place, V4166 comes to 0.3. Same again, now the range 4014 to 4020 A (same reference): 0.9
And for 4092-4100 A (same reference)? 0.4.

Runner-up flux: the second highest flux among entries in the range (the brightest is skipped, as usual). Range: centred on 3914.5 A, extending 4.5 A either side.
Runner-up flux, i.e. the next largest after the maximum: 6.185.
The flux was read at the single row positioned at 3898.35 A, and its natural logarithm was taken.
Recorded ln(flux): 1.76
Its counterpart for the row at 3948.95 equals 1.73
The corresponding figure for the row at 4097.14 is 1.92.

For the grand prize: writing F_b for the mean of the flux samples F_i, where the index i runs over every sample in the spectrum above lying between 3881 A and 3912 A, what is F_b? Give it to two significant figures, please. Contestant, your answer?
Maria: 5.5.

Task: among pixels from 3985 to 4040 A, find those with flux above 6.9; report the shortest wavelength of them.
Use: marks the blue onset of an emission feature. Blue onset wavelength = 3989.16 A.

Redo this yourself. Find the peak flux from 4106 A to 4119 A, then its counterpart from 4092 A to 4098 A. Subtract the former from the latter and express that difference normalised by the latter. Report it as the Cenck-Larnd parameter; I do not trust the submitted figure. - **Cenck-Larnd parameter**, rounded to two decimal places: -0.05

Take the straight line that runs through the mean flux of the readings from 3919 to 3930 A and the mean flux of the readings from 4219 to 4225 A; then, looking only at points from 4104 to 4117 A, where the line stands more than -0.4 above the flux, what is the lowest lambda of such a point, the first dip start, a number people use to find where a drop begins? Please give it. 4104.70 A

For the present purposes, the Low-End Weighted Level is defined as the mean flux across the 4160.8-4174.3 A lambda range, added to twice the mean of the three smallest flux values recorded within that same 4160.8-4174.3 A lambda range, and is 21.0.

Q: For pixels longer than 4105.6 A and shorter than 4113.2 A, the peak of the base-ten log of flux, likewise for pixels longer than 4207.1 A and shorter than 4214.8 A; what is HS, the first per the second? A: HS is 1.00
